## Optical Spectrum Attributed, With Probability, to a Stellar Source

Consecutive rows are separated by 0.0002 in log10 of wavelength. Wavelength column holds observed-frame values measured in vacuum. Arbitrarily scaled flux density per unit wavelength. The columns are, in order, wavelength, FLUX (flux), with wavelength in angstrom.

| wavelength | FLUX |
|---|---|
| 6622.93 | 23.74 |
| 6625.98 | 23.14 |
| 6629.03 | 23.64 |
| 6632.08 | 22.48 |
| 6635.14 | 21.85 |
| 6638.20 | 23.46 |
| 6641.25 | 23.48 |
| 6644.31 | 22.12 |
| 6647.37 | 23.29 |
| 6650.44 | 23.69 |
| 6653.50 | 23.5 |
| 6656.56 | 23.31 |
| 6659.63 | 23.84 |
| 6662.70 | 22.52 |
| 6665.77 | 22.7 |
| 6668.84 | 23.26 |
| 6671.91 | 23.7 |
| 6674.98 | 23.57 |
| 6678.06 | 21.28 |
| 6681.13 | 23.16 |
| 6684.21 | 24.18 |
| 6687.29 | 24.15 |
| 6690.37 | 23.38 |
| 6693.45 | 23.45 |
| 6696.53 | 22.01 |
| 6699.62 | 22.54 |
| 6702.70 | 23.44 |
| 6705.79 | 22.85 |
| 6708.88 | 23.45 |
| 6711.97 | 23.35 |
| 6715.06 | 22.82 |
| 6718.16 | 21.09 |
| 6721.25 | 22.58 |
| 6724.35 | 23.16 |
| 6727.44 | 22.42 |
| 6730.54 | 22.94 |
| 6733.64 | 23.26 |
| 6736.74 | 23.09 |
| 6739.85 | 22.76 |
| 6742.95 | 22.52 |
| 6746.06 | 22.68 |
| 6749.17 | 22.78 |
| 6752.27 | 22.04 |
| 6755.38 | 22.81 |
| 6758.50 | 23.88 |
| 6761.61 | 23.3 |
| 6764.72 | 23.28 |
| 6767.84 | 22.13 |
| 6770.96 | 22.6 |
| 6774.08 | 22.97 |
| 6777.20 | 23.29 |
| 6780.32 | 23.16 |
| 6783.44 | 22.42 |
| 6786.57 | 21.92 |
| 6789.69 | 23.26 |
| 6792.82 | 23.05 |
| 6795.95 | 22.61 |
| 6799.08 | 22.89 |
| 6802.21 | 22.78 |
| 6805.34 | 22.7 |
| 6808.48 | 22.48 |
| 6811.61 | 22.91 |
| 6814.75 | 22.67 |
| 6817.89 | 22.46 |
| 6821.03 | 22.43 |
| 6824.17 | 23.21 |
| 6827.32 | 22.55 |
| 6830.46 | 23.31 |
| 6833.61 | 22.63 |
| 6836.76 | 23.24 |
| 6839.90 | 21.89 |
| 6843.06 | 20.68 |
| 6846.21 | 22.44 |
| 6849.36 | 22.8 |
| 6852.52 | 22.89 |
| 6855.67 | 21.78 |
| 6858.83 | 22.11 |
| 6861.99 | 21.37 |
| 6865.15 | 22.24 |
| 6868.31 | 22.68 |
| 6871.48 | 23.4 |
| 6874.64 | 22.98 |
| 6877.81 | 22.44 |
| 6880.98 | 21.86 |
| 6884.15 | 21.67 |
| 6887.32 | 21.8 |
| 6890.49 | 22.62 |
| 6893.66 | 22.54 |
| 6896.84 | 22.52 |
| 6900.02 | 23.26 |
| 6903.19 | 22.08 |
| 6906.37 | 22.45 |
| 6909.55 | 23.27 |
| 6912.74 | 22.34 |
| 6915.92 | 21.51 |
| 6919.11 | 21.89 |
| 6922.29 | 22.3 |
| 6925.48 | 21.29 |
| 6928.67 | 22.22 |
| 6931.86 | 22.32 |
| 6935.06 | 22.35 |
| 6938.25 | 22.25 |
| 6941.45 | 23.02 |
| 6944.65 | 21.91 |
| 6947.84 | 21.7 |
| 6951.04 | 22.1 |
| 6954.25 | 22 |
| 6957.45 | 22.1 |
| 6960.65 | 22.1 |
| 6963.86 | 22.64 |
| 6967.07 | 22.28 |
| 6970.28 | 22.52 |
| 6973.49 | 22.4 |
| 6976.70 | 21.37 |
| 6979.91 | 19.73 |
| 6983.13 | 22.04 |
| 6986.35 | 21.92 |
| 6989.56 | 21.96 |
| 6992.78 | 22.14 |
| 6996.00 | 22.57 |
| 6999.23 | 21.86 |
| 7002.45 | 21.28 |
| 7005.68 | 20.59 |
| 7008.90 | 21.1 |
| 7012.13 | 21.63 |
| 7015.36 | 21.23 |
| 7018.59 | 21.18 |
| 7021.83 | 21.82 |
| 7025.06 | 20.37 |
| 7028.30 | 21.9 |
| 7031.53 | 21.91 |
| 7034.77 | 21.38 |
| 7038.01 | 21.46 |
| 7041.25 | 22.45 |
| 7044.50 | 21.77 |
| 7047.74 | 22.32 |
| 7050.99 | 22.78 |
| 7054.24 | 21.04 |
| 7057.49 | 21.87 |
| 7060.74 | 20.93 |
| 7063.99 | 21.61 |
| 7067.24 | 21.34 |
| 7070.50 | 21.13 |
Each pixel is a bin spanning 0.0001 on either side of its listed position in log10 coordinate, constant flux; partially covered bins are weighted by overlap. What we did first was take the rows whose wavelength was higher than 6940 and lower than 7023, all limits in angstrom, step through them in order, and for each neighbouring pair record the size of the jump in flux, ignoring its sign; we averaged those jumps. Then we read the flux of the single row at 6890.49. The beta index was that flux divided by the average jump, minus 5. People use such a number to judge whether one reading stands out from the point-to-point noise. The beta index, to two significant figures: 38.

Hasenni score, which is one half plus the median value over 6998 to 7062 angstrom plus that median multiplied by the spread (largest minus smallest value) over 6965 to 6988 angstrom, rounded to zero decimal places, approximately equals 82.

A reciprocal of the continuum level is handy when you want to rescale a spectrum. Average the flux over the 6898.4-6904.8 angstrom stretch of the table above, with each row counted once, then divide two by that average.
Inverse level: 0.0882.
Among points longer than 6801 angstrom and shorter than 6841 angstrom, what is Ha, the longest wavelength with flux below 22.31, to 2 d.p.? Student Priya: 6839.90 angstrom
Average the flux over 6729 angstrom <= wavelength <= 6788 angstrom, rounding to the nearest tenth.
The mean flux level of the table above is 22.8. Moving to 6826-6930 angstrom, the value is 22.3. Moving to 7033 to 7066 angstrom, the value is 21.8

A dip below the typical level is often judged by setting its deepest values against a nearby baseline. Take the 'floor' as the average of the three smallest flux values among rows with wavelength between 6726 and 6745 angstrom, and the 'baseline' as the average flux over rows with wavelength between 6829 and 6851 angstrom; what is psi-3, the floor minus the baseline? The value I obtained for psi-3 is 0.1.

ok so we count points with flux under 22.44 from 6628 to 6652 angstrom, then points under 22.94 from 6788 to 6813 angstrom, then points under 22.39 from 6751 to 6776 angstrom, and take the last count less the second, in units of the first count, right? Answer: -2.0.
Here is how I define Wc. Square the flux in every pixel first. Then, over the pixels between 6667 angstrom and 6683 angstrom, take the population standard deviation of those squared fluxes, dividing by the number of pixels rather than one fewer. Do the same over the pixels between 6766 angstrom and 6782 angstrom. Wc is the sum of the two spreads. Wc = 59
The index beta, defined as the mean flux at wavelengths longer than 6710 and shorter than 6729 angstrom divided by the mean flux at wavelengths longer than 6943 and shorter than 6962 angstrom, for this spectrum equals 1.027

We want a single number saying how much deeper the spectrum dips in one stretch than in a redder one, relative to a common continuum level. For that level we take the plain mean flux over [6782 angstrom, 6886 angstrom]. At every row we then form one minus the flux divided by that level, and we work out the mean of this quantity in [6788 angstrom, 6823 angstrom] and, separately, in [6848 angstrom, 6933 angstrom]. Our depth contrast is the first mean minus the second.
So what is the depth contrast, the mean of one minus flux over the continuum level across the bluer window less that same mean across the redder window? -0.019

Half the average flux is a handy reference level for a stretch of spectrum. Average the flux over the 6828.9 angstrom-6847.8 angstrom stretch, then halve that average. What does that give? 11.2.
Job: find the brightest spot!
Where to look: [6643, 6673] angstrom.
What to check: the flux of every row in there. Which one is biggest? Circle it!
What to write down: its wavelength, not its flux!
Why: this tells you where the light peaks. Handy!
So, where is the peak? 6659.63 angstrom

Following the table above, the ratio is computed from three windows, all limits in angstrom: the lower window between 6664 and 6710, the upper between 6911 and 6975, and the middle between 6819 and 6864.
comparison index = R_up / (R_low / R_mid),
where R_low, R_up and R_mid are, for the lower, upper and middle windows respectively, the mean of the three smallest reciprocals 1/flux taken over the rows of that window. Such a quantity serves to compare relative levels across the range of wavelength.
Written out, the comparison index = 0.0454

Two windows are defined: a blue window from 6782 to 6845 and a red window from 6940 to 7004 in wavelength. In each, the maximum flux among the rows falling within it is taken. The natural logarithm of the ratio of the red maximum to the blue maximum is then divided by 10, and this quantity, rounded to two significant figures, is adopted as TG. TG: -0.0013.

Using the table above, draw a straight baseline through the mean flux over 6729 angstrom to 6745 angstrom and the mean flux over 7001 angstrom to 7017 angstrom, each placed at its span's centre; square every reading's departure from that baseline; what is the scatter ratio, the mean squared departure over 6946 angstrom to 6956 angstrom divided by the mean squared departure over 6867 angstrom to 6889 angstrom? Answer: 0.4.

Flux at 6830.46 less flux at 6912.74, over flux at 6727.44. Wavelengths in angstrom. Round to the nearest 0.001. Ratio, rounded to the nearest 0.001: 0.043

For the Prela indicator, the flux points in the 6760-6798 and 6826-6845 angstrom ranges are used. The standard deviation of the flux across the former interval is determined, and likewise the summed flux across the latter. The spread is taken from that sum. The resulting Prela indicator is 134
